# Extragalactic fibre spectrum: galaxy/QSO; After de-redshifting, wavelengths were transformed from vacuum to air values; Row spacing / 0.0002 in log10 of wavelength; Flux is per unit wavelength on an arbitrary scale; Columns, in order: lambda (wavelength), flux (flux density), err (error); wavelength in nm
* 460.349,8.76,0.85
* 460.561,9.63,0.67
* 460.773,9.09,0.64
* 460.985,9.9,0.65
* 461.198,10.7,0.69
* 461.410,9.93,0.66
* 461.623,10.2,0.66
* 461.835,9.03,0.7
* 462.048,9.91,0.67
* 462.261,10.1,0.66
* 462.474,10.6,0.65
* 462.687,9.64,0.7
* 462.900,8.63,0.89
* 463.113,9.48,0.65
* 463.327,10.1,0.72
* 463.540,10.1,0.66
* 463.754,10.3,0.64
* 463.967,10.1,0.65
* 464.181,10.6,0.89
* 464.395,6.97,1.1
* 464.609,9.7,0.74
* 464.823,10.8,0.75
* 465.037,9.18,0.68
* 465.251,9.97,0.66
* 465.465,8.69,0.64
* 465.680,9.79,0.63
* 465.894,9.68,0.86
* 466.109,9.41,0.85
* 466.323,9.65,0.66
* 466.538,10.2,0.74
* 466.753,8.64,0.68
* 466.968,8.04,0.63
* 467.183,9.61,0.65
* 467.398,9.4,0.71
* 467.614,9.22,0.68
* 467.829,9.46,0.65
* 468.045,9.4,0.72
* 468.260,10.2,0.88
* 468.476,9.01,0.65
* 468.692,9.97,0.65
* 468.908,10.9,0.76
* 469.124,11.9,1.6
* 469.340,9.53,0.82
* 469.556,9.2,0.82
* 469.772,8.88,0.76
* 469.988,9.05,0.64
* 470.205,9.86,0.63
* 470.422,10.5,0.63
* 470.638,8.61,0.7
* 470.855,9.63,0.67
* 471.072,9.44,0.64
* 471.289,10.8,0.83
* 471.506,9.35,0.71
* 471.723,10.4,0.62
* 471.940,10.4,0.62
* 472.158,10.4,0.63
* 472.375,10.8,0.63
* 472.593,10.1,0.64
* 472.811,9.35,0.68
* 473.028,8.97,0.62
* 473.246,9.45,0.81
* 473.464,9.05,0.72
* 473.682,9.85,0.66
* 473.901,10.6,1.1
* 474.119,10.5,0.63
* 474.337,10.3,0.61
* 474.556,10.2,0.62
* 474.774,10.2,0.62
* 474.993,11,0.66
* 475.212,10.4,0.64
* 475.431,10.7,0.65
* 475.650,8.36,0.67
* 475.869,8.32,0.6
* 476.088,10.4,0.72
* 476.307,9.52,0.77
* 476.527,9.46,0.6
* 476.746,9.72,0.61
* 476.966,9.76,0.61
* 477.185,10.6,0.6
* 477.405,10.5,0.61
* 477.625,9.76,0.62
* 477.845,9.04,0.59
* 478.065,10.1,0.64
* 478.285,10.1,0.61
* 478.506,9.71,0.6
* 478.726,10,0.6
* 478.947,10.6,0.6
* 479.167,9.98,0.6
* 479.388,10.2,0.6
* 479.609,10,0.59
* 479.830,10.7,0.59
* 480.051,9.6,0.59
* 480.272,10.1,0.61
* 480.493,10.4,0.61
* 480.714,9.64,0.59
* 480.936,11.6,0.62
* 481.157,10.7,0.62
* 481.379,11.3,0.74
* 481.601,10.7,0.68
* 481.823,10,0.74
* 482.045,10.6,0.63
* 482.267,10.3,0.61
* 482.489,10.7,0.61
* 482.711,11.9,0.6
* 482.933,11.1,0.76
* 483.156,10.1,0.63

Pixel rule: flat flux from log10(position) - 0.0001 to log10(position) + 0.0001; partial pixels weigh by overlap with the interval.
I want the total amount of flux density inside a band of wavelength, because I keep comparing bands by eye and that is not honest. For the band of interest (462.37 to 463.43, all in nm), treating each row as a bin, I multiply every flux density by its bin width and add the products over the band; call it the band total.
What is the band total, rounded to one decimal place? 10.3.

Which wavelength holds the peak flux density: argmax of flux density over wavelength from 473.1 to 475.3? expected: 474.993 nm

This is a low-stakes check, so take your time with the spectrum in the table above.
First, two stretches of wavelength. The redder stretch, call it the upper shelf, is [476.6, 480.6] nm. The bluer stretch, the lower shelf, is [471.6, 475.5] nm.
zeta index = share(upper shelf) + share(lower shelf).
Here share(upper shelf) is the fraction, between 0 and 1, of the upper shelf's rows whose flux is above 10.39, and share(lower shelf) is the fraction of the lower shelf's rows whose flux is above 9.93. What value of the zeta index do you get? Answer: 1.00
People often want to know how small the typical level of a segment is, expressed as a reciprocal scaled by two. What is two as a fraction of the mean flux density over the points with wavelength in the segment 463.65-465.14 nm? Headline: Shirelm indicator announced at 0.207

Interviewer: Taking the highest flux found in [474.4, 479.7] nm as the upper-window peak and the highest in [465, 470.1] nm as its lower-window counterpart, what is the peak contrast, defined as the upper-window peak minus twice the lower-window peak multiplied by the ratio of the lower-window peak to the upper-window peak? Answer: -15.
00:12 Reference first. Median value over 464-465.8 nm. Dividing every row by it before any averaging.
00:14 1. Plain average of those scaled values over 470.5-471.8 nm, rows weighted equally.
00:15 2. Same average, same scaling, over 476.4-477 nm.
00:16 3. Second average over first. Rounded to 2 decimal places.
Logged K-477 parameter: 0.99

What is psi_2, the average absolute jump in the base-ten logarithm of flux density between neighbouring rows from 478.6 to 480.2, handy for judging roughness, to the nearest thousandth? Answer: 0.024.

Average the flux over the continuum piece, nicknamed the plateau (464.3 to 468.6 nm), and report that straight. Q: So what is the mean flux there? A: 9.4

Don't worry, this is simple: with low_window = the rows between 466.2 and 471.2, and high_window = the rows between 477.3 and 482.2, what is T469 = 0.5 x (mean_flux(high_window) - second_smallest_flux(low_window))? 0.82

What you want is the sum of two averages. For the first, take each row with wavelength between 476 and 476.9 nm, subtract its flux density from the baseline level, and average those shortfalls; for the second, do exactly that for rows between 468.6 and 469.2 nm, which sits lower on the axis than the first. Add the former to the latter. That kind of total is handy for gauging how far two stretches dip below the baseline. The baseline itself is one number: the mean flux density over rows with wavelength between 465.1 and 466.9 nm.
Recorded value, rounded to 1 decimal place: -1.7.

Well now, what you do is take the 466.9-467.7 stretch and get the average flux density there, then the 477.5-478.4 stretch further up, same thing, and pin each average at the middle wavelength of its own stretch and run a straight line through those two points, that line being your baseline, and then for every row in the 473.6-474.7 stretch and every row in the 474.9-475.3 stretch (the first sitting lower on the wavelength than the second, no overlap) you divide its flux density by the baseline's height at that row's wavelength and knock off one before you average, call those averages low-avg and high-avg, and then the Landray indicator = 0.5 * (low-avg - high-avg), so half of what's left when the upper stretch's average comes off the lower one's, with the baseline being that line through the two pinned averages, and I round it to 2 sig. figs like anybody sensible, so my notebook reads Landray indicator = -0.018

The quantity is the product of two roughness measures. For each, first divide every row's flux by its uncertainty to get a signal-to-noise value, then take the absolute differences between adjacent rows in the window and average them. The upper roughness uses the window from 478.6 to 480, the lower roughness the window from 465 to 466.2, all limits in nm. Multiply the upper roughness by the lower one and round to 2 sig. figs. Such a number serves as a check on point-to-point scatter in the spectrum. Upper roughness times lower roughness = 1.4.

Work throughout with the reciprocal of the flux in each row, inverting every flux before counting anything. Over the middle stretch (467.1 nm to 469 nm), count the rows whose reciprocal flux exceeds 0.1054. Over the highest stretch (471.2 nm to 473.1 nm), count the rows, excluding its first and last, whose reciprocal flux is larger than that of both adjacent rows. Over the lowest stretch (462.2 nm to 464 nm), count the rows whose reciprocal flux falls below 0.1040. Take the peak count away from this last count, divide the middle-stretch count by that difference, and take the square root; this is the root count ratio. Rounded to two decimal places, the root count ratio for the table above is 0.91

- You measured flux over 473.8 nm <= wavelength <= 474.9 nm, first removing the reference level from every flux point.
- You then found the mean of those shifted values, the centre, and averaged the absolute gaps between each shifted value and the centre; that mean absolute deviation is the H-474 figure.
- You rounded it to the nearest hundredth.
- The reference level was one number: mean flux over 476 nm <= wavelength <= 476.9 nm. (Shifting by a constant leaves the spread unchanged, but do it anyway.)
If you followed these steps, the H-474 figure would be 0.15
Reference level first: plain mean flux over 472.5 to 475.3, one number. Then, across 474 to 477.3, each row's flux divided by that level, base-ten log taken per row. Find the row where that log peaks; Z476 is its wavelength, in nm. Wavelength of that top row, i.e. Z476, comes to 474.993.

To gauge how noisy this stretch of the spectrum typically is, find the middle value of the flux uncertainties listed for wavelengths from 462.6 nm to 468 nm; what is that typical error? 0.680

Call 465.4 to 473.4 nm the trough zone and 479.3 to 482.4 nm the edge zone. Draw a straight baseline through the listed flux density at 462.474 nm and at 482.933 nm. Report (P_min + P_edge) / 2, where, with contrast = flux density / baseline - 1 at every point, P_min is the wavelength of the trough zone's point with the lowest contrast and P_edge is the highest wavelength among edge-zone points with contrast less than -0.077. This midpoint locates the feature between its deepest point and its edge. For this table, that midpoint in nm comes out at 474.40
